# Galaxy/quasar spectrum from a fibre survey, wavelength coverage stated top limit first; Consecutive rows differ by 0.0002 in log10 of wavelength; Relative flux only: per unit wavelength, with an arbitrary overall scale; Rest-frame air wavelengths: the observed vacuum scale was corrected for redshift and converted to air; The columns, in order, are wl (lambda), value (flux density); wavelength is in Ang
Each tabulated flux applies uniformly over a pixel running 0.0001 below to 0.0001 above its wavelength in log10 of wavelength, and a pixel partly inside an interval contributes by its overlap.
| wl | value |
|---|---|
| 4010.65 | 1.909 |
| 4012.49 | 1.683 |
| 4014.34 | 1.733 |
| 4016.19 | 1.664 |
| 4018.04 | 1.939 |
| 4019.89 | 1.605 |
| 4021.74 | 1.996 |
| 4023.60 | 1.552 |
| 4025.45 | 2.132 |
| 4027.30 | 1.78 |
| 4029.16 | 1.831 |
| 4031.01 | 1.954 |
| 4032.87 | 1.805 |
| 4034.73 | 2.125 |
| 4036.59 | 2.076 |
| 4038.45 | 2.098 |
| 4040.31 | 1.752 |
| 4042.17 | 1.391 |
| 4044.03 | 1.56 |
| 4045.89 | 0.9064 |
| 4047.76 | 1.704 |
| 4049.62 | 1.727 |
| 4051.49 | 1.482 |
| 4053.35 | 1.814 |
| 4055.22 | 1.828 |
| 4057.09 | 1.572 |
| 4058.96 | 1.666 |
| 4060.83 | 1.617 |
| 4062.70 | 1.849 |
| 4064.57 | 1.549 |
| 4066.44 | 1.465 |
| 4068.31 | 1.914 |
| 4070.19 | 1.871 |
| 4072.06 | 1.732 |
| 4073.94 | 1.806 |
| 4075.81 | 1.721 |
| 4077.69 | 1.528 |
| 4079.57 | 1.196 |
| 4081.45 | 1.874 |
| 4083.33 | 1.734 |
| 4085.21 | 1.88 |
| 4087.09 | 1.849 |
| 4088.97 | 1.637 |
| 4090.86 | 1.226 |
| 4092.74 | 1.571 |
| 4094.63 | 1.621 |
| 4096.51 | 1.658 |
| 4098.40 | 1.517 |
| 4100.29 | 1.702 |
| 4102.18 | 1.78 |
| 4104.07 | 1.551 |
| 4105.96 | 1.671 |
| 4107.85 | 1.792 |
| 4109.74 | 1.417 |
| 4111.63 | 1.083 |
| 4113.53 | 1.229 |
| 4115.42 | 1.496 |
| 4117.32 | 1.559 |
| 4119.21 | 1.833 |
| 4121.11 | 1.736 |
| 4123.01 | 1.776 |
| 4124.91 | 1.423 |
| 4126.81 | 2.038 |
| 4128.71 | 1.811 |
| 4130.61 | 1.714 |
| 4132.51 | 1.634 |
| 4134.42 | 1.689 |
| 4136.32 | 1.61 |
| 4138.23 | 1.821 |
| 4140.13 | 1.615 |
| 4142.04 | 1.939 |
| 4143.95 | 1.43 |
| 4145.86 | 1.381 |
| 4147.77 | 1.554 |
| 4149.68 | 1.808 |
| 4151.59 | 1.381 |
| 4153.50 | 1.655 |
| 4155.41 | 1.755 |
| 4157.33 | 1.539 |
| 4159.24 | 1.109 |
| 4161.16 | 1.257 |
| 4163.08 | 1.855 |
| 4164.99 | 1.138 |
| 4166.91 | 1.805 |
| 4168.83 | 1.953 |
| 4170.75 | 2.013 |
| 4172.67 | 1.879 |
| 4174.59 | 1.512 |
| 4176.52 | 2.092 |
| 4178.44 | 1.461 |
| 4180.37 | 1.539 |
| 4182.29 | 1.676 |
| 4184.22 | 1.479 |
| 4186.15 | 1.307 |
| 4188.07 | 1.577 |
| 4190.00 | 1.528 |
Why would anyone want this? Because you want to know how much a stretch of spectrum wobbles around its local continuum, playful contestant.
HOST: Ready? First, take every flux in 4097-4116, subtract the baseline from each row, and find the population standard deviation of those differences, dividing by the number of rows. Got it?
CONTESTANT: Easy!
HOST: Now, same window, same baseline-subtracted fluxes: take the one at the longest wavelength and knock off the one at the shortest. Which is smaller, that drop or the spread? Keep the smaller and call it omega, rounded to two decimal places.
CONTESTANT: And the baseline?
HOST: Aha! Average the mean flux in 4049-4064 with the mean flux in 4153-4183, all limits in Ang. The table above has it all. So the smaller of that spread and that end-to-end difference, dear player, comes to -0.02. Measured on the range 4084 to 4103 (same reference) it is -0.10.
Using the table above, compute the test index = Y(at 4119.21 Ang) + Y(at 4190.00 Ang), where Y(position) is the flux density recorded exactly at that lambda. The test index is 3.36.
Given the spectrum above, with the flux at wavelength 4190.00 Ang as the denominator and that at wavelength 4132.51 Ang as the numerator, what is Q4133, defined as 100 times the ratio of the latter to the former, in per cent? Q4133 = 107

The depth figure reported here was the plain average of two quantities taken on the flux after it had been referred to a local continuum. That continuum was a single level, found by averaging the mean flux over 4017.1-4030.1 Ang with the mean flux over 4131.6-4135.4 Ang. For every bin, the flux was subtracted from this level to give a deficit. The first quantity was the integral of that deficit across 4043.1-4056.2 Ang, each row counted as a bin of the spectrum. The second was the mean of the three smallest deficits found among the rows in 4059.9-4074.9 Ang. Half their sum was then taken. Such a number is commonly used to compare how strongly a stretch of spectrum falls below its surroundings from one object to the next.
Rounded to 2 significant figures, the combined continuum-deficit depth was 1.1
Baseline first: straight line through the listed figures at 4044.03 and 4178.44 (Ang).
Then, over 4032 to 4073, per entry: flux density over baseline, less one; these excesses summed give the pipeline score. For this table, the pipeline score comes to 2.13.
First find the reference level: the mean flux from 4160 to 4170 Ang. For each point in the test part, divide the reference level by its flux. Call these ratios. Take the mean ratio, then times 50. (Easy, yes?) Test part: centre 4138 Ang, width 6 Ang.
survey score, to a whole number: 48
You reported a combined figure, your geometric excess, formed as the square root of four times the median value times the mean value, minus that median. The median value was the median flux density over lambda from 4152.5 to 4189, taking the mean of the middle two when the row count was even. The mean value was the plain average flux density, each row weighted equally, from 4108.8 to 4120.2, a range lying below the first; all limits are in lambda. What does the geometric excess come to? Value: 1.43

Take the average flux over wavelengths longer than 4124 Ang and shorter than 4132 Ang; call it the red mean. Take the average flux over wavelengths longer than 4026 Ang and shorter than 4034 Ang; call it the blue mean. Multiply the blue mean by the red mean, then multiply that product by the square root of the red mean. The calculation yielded 4.3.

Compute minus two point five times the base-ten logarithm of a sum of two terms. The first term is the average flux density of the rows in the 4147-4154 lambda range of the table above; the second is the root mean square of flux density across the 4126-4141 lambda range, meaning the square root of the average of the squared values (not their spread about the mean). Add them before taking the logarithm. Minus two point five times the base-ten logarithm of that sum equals -1.31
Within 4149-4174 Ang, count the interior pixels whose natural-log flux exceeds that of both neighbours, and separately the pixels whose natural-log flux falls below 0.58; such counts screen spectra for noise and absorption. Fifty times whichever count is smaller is 150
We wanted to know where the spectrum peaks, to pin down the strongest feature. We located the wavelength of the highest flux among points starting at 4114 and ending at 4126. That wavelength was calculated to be 4119.21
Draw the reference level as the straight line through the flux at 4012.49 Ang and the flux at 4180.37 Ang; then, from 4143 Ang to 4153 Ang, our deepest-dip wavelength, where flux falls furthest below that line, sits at 4145.86 Ang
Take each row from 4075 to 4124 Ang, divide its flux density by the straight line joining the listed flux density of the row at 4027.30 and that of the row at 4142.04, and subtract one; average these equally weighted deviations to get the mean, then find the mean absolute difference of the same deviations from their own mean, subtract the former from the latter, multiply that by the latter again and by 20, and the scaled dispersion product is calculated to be 0.45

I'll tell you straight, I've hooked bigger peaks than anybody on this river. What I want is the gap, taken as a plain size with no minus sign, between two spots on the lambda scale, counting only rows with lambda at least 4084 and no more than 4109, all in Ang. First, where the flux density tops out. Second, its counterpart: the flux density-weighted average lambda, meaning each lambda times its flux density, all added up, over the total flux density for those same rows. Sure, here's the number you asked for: 11.3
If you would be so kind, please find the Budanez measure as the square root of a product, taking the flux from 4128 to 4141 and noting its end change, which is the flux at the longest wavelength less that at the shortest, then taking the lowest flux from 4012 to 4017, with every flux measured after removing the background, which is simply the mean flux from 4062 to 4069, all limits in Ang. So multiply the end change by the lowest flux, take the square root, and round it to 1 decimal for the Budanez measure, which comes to 0.1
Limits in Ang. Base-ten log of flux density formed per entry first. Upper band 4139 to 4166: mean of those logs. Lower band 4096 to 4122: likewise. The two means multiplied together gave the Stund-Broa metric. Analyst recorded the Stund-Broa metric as 0.0344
